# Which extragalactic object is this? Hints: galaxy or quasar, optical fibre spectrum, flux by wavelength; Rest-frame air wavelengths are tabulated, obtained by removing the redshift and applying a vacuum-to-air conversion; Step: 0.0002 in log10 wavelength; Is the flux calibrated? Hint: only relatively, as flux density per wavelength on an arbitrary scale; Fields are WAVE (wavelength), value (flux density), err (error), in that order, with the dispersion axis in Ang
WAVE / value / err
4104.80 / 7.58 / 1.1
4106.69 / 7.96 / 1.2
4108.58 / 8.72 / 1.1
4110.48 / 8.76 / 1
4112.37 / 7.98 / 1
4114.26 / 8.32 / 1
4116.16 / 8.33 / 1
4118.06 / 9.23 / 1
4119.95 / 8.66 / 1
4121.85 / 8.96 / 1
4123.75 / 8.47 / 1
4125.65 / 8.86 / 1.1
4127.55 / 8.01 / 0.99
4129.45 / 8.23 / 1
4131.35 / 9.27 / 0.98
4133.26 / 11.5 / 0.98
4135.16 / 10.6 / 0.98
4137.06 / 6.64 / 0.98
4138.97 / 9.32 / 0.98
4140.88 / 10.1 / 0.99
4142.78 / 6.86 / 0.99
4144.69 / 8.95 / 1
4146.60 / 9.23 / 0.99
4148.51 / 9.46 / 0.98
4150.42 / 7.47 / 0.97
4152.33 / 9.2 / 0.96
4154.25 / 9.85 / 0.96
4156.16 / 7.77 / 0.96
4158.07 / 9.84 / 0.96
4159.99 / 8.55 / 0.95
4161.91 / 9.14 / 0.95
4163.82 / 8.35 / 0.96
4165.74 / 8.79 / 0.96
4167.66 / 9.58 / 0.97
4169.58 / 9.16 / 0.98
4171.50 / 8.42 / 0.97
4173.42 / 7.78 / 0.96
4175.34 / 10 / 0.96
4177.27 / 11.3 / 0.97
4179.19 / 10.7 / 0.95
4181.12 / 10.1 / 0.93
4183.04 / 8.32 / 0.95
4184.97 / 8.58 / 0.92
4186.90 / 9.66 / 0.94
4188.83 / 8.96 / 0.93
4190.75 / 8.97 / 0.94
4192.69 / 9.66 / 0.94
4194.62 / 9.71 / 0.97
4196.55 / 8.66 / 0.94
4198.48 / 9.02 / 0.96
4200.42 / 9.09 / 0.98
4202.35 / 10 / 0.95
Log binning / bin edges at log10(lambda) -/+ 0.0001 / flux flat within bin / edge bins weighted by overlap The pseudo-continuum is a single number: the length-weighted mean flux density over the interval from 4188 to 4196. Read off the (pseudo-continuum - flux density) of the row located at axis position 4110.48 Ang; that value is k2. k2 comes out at 0.5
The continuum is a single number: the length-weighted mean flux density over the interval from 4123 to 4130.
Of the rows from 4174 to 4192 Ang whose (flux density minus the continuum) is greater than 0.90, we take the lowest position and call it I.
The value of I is 4175.34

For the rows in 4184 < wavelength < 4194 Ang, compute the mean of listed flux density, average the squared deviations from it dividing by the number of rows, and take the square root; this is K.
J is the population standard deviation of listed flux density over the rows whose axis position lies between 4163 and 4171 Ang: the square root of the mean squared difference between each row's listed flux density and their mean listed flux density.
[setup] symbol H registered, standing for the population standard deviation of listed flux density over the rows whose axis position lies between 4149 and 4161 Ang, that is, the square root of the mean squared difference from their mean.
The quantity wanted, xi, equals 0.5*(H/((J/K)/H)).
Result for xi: 0.41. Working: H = 0.9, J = 0.45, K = 0.43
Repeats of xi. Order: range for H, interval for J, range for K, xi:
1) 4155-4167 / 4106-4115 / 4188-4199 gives 0.23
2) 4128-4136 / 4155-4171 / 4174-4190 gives 1.20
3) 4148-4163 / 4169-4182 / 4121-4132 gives 0.13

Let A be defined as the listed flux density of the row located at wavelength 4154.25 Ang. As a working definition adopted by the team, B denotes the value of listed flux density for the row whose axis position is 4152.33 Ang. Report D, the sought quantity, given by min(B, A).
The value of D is 9.2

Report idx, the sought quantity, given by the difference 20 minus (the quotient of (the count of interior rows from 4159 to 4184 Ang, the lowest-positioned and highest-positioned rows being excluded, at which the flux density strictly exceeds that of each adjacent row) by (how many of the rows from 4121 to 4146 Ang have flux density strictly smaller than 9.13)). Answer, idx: 19.6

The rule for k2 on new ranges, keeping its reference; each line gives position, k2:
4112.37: 1.3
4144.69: 0.4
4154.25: -0.5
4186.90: -0.4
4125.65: 0.4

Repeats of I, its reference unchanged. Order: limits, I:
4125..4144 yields 4133.26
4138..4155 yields 4138.97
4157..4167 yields 4158.07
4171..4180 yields 4175.34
